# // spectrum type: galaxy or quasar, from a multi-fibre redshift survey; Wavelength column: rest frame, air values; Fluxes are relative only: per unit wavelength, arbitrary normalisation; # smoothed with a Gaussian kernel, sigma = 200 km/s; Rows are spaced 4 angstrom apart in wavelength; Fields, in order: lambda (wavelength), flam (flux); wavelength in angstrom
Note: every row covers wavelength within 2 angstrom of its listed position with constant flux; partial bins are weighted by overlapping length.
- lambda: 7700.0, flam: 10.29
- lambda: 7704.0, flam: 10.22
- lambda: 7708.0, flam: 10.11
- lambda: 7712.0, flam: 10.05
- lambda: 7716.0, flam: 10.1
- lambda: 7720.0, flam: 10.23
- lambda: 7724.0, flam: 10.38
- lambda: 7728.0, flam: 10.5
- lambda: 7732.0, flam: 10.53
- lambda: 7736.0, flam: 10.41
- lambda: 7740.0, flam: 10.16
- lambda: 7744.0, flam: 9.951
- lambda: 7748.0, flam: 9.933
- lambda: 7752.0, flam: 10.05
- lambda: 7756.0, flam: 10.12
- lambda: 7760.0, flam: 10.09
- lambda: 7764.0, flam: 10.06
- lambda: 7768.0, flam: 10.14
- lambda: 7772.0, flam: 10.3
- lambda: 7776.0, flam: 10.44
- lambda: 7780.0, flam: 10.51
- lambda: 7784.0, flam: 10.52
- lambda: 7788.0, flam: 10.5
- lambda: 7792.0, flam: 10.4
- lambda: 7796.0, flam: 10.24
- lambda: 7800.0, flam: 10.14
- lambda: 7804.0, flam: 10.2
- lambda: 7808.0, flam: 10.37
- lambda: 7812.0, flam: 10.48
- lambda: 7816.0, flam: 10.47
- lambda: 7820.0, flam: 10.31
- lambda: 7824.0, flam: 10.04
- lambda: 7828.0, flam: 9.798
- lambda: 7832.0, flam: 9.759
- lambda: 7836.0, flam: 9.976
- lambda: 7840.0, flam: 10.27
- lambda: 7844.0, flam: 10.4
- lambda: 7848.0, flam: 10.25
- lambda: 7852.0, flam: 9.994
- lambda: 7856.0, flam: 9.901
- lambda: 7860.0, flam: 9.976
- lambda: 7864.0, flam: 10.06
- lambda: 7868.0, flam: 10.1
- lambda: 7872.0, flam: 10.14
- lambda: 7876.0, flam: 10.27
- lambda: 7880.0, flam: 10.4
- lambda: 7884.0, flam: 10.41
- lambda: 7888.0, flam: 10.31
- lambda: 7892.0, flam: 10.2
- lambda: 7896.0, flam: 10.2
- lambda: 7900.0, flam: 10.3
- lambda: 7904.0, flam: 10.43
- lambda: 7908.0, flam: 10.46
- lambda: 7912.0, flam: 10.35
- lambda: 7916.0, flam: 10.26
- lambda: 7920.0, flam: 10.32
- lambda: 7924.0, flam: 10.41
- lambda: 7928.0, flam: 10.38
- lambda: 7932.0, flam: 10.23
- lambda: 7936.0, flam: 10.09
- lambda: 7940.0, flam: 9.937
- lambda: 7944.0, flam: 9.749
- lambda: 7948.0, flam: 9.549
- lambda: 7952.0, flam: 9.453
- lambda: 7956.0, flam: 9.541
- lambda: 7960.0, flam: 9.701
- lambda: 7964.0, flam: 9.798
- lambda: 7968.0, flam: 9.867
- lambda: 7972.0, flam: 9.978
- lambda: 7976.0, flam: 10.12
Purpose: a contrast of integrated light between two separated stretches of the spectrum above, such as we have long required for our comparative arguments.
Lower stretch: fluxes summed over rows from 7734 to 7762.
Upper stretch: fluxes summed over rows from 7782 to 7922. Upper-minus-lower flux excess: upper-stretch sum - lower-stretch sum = 287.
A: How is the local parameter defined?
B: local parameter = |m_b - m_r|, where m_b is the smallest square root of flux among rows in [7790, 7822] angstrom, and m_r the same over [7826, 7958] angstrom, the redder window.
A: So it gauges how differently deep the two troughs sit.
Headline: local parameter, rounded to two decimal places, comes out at 0.11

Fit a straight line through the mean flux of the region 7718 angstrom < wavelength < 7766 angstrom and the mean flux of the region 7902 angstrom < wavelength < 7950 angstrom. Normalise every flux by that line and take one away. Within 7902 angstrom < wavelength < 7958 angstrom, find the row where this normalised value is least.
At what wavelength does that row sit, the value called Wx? 7952.0 angstrom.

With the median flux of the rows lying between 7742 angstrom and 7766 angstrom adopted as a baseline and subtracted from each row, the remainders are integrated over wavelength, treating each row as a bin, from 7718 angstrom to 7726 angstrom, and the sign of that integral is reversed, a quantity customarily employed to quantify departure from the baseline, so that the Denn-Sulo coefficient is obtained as -2.0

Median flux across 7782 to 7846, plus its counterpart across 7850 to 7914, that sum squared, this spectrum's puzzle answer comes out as 421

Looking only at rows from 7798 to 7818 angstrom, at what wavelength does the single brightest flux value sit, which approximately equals 7812.0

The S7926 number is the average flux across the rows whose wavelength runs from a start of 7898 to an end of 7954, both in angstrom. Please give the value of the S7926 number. 10.1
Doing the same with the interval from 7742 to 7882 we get 10.2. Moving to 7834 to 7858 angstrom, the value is 10.1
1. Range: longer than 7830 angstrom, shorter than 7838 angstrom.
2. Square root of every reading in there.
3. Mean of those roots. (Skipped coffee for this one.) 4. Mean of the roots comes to 3.14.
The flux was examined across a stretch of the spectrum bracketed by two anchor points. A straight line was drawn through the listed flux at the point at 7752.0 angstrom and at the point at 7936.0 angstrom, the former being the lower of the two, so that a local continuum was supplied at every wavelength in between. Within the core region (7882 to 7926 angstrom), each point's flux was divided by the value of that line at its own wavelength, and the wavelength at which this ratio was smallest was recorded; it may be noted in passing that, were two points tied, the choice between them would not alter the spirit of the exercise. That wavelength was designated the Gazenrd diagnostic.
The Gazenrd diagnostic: 7896.0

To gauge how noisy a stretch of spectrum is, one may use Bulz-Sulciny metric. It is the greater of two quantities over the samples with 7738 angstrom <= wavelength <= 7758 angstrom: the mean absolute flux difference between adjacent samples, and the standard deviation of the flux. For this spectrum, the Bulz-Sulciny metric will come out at 0.10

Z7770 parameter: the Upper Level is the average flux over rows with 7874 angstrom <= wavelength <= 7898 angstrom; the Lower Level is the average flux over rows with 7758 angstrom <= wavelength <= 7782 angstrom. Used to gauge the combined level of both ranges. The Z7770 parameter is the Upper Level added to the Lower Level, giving 20.6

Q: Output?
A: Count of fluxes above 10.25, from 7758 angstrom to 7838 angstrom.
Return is 10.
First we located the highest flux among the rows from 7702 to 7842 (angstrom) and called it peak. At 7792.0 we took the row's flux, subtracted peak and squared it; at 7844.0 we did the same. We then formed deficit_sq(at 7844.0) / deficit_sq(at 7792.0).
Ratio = 1.0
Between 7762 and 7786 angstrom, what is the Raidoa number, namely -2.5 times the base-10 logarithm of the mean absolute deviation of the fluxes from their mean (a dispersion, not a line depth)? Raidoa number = 2.0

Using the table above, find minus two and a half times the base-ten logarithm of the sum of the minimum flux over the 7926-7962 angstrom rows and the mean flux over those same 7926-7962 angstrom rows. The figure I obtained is -3.21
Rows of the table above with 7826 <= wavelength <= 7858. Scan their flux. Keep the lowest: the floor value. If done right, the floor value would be 9.759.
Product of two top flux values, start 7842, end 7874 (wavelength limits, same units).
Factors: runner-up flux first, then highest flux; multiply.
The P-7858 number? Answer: 107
